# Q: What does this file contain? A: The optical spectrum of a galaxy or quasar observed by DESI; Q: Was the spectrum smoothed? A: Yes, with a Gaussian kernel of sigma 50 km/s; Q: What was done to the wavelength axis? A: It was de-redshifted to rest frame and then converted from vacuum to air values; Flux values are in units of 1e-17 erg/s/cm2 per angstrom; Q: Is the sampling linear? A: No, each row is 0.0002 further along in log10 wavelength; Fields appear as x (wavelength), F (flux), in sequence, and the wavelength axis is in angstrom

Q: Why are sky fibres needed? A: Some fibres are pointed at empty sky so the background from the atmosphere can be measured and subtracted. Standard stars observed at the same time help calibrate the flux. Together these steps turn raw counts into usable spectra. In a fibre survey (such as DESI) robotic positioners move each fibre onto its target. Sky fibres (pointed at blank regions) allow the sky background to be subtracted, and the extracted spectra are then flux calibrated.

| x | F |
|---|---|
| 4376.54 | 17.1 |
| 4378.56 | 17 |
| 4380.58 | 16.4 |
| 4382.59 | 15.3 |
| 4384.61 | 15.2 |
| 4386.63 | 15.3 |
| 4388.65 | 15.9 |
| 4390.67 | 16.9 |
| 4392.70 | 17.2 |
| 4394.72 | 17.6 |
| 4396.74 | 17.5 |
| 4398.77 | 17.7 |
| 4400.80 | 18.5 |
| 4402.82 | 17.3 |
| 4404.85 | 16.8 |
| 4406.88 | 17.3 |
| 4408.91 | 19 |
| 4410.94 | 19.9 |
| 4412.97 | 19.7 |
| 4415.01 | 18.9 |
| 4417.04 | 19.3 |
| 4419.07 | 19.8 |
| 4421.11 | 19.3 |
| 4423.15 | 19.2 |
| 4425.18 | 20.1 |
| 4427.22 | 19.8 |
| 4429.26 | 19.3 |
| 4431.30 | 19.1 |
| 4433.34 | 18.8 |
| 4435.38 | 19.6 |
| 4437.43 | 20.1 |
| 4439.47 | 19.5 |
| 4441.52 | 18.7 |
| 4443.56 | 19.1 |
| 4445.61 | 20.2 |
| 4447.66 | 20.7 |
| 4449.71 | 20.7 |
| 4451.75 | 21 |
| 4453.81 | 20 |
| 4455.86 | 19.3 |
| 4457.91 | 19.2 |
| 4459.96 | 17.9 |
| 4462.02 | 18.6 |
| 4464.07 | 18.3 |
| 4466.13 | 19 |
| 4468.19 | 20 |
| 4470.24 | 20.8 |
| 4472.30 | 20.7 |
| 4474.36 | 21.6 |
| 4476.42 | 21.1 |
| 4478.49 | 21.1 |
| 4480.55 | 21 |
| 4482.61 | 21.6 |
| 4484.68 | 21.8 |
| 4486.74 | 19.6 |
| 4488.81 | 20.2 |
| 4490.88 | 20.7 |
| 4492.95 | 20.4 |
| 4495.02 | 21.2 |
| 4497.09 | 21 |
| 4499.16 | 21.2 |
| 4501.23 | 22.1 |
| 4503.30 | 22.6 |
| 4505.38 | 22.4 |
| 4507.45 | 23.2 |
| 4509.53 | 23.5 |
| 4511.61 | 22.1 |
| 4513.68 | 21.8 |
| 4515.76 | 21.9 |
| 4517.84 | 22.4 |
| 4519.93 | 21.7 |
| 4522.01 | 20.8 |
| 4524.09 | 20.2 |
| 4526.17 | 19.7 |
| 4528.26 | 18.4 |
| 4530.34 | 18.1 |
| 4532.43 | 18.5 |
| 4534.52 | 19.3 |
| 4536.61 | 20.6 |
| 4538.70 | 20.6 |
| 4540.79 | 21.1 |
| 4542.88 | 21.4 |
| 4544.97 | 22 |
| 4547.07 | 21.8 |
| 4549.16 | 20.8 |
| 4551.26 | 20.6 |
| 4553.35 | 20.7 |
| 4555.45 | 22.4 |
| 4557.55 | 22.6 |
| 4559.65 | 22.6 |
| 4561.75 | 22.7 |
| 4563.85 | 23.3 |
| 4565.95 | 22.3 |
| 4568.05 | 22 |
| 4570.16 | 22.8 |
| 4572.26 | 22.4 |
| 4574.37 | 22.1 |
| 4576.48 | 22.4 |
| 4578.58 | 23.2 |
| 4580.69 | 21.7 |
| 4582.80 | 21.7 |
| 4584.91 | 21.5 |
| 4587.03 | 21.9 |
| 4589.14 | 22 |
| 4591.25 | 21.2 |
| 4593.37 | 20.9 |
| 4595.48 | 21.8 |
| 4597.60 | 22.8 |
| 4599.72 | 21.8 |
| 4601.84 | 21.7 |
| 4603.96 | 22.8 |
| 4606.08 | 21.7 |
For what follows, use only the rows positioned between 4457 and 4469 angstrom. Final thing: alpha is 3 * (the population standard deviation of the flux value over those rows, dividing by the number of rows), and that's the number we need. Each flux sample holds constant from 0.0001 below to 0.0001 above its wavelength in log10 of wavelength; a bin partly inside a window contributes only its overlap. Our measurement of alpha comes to 2.0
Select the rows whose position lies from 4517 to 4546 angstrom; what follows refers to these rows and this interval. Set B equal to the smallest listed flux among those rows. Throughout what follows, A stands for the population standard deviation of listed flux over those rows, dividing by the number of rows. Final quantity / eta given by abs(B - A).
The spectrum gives 16.8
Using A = 1.3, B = 18.1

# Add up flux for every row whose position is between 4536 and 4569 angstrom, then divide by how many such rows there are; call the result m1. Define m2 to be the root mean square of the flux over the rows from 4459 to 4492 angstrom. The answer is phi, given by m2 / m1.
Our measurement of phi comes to 0.93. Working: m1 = 21.7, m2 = 20.3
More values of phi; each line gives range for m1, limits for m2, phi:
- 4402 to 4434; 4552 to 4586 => 1.17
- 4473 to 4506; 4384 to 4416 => 0.83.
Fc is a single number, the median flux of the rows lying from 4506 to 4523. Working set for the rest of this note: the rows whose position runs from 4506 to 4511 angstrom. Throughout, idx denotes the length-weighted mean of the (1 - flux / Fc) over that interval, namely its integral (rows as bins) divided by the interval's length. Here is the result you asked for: -0.053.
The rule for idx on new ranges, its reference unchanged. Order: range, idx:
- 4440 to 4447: 0.117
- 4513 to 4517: 0.005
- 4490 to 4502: 0.042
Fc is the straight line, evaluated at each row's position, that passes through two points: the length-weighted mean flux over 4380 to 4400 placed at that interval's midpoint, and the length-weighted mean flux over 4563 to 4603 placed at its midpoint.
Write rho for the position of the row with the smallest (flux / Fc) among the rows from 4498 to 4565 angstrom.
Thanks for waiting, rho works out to 4530.34 angstrom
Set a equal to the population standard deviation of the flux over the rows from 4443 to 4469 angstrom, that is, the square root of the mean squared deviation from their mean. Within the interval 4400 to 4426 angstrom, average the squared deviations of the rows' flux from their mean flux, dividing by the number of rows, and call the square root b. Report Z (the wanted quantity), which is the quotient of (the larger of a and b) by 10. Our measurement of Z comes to 0.104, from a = 0.94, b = 1.04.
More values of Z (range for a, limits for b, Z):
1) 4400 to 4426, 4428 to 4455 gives 0.104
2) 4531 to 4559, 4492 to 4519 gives 0.111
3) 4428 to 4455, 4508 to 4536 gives 0.167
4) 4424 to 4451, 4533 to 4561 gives 0.094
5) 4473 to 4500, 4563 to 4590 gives 0.059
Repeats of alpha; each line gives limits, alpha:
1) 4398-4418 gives 3.1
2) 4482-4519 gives 3.0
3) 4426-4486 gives 3.1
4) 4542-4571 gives 2.4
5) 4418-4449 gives 1.6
